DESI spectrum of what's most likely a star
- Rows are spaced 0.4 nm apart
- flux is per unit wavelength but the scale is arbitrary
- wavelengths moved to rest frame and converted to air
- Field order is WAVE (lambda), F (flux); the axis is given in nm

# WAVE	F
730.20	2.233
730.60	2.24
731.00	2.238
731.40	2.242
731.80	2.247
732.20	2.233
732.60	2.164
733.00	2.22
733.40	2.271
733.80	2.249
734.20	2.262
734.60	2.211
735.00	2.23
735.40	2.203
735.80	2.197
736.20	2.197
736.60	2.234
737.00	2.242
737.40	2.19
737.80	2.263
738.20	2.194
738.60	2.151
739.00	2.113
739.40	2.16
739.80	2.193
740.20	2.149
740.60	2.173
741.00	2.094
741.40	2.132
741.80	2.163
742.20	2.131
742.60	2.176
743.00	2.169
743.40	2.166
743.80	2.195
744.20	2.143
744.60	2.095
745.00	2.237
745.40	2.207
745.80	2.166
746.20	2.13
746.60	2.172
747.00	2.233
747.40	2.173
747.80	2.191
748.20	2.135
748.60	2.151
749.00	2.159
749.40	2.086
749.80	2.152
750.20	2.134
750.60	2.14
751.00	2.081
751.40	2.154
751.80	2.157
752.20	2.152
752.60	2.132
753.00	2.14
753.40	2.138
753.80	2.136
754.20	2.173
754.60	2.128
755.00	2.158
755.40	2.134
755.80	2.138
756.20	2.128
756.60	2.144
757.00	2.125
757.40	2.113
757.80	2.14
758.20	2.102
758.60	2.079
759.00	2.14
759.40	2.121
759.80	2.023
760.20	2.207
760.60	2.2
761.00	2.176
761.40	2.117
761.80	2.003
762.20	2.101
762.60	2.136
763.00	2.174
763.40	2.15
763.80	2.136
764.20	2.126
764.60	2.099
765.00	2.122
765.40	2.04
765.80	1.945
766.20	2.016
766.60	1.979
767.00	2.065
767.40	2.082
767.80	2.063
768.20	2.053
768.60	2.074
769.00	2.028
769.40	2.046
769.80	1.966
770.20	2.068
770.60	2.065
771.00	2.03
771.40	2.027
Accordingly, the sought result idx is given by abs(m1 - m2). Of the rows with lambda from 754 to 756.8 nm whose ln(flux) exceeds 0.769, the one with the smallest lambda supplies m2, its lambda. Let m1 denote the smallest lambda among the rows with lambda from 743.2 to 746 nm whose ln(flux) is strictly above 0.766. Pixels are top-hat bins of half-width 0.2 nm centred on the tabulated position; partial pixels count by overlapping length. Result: 10.80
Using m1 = 743.40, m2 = 754.20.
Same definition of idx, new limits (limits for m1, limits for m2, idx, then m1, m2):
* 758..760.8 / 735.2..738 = 24.80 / 760.20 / 735.40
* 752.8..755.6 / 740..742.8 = 13.60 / 754.20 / 740.60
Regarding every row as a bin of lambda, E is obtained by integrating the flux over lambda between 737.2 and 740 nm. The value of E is 6.11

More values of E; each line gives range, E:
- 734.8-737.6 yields 6.20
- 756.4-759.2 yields 5.94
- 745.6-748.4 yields 6.08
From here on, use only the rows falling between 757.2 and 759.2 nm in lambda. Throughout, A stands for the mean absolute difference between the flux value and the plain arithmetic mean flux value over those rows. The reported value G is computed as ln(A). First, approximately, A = 0.0202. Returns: -3.90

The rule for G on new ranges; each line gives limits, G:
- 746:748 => -3.66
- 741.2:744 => -4.06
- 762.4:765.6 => -3.62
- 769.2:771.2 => -3.52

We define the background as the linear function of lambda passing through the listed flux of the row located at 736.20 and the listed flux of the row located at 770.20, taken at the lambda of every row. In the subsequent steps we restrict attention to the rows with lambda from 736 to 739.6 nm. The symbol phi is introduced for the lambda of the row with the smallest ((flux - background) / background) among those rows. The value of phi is 739.00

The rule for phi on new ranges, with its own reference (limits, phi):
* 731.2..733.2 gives 732.60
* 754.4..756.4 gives 754.60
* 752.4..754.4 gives 752.60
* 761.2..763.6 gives 761.80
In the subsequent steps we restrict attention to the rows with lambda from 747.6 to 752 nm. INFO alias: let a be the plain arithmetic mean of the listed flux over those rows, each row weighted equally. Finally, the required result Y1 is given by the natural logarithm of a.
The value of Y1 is 0.761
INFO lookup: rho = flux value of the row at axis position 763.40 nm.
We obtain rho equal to 2.15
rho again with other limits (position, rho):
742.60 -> 2.176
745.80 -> 2.166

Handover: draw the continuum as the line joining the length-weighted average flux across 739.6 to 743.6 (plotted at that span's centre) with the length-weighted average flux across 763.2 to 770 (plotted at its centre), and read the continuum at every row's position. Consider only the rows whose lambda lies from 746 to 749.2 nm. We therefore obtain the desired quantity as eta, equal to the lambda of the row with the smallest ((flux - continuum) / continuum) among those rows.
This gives 746.20 nm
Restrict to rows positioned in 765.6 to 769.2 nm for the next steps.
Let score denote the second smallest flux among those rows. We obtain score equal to 1.979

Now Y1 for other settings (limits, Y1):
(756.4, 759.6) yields 0.752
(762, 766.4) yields 0.740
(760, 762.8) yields 0.758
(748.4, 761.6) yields 0.759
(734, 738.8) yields 0.795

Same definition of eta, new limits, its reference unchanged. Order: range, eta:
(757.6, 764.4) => 761.80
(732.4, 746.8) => 741.00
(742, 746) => 744.60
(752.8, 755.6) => 754.60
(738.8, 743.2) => 741.00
